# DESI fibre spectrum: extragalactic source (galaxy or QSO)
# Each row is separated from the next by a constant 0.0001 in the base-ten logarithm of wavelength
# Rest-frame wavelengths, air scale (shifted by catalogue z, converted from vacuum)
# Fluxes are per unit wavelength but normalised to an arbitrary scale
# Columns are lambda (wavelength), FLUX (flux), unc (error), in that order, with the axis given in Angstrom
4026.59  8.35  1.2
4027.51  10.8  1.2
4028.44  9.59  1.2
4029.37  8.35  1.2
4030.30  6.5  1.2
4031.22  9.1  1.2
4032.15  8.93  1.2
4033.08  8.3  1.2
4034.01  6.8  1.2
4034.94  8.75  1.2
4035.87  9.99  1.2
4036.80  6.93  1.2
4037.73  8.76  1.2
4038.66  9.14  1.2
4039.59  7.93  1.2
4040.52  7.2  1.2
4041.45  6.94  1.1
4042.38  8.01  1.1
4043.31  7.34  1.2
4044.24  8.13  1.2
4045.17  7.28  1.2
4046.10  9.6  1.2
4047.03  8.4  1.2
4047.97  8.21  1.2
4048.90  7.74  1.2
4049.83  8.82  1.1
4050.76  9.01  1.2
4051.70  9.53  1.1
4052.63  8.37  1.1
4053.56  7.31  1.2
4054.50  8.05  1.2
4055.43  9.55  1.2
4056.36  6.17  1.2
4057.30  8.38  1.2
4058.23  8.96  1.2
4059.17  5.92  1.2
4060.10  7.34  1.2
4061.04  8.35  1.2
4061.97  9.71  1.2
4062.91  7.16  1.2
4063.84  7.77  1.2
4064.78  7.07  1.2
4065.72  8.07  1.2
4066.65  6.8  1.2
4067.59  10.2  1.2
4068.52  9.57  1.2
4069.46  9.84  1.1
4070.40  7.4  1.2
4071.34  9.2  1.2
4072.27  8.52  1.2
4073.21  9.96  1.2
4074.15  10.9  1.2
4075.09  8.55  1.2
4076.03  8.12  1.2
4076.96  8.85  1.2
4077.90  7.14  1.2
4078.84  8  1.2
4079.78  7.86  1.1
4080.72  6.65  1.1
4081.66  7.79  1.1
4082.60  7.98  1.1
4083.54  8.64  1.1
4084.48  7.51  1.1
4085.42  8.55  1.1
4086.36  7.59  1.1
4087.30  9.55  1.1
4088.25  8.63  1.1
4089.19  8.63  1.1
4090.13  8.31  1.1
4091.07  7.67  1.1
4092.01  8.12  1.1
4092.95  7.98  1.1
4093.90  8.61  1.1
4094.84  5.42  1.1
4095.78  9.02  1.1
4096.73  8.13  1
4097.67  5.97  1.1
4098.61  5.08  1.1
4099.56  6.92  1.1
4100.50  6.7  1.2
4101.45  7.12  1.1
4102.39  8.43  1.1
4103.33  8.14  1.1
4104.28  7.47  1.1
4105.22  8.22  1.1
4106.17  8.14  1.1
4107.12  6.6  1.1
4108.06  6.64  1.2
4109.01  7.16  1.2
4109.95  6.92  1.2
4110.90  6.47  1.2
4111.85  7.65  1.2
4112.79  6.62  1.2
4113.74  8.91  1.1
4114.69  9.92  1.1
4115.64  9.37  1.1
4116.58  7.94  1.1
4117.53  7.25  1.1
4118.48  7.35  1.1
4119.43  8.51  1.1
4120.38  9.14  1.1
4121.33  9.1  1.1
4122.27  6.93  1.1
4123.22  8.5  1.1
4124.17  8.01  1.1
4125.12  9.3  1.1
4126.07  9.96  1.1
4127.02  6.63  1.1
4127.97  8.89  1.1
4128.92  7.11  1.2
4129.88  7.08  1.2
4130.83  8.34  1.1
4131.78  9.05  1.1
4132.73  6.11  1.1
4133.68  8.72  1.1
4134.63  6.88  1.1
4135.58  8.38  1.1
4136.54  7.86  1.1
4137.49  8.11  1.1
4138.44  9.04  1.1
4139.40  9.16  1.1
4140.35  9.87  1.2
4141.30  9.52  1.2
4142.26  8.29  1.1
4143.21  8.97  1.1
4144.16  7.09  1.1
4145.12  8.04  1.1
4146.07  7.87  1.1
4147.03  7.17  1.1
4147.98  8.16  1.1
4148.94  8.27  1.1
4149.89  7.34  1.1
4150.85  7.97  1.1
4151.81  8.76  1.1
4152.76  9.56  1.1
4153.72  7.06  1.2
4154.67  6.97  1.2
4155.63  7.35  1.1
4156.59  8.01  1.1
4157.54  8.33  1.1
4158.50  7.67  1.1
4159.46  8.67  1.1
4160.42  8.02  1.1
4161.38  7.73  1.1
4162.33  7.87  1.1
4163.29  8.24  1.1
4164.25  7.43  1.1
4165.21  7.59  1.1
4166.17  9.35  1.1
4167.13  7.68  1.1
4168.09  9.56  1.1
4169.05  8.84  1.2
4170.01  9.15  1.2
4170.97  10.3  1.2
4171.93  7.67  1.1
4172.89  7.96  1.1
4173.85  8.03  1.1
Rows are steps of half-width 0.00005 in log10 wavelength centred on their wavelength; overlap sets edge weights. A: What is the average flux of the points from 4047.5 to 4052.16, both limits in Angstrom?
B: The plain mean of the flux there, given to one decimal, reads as 8.7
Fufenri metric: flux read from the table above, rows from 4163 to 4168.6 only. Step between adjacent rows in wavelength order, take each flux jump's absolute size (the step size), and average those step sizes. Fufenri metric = 1.3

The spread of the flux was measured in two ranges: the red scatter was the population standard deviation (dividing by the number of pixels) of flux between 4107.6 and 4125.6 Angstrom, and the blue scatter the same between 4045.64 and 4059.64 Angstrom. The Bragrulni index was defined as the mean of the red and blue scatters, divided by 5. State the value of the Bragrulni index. 0.214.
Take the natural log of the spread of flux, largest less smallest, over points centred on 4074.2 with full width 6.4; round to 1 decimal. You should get 1.0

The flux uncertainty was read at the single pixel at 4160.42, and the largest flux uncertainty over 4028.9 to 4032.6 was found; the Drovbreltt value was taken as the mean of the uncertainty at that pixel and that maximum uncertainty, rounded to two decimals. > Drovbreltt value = 1.15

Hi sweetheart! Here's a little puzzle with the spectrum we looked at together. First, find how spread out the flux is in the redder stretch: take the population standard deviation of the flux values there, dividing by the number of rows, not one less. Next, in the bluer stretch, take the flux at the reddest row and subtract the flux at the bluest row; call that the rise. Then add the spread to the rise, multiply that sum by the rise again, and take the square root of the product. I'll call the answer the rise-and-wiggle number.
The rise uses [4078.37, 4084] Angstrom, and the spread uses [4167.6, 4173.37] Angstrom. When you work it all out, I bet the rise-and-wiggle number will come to 1.0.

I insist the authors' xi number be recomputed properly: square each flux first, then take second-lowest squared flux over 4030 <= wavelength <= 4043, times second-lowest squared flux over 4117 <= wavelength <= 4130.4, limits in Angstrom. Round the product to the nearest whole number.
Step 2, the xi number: 2221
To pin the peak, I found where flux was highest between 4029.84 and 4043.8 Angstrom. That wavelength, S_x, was 4035.87 Angstrom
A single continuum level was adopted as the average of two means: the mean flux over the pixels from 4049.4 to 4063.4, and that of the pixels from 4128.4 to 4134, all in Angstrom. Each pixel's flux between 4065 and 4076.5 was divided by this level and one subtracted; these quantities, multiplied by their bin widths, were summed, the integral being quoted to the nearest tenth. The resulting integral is 1.4 Angstrom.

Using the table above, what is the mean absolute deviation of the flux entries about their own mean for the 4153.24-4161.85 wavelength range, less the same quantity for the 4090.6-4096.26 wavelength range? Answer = -0.39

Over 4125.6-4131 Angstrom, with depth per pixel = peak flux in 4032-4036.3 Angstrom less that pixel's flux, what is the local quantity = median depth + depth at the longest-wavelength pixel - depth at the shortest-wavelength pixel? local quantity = 3.9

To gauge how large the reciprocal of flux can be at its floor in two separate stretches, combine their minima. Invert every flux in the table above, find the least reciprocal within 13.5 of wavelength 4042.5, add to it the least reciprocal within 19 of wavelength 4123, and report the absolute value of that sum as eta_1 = 0.201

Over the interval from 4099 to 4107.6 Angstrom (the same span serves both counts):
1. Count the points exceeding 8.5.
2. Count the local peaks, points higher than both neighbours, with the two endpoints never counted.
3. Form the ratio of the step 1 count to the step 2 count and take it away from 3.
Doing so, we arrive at 3.00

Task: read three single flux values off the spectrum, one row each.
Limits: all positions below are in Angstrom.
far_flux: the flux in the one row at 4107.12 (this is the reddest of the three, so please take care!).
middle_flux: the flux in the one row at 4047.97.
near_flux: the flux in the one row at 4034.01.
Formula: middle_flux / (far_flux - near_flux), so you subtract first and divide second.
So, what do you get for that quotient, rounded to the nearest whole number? -41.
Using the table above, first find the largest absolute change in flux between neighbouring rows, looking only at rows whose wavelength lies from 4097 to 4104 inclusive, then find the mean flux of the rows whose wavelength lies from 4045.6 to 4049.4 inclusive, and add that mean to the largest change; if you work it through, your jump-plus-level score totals 10.3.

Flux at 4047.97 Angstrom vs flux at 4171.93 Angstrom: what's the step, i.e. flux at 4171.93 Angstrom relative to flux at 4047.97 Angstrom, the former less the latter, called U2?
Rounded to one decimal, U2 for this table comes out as -0.5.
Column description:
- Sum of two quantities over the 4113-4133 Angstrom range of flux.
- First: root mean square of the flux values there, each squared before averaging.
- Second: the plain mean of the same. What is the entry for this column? 16.6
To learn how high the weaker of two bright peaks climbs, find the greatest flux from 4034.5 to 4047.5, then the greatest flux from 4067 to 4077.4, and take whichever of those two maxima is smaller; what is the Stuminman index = 9.99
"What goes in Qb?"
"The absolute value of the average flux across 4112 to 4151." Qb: 8.21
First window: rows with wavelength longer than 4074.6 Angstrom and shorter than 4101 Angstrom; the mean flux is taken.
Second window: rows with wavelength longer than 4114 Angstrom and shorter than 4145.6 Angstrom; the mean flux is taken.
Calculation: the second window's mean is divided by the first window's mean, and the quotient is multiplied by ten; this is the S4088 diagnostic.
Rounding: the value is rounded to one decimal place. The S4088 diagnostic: 10.7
